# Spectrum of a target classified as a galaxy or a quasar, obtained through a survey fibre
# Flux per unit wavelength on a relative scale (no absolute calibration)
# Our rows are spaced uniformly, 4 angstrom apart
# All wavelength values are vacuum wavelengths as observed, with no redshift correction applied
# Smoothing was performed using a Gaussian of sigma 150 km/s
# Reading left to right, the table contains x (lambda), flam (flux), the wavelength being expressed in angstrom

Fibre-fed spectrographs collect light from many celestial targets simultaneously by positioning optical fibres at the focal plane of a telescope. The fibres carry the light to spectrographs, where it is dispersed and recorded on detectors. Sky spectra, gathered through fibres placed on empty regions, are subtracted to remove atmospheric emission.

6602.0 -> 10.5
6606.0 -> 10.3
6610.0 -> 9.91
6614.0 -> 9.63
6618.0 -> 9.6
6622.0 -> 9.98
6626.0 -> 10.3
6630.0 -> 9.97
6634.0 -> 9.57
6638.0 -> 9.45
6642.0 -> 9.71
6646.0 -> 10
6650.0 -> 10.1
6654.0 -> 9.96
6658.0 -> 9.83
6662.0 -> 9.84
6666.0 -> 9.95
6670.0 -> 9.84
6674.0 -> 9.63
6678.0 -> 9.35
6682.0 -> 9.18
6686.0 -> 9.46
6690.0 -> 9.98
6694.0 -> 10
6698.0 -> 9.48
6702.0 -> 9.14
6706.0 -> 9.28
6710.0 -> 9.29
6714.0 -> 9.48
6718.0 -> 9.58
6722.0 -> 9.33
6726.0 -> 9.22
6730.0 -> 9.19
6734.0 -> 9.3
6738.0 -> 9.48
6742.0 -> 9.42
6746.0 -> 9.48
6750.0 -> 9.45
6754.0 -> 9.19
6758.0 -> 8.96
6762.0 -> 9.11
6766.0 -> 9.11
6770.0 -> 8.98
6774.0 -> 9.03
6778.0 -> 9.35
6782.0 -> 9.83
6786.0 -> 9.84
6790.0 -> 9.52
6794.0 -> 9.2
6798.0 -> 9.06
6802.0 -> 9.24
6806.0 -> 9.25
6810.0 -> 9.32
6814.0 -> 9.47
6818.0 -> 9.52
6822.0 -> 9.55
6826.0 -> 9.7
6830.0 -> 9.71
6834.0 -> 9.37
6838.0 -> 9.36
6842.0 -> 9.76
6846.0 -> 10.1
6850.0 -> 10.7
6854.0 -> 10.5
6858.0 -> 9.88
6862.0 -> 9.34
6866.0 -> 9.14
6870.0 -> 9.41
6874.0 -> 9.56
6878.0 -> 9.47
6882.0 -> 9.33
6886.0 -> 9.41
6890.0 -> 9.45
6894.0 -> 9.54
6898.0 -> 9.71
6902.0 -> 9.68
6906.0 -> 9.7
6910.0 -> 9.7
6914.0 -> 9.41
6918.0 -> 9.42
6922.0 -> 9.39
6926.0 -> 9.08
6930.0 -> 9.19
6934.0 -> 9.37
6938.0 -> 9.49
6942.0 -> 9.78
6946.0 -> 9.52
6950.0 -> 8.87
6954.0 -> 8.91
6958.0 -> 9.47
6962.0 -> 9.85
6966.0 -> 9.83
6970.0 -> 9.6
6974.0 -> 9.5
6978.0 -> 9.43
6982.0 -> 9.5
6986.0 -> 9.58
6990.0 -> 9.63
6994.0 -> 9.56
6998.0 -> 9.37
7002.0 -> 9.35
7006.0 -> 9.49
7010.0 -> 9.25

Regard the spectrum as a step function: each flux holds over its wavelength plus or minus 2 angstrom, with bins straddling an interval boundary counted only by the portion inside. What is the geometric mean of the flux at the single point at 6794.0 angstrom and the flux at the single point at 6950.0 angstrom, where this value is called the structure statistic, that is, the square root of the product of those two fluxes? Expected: 9.03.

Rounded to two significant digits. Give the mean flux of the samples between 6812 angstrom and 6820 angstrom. 9.5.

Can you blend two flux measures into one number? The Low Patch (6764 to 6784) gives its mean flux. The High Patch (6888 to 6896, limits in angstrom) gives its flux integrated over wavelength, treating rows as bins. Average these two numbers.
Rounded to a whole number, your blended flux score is 43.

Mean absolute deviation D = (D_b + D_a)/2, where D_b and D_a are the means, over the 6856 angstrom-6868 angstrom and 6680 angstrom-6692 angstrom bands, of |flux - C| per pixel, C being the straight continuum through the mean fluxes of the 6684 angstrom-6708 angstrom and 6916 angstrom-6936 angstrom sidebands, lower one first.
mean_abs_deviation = 0.28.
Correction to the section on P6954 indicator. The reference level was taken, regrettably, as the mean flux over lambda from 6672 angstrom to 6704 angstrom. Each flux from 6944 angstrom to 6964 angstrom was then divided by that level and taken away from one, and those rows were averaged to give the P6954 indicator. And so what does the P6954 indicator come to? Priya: 0.021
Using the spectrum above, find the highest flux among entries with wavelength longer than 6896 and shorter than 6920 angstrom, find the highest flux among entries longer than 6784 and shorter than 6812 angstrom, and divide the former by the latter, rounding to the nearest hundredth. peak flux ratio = 0.99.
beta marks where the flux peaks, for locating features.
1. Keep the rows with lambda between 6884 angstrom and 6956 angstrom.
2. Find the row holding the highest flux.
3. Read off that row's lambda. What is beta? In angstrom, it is 6942.0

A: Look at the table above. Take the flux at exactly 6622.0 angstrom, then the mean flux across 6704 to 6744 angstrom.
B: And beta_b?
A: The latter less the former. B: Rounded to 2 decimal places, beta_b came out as -0.62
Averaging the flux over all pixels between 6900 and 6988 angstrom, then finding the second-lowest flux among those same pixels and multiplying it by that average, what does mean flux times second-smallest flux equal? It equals 84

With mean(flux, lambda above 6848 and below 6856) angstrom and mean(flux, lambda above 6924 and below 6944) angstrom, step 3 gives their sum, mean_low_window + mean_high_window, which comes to 20.0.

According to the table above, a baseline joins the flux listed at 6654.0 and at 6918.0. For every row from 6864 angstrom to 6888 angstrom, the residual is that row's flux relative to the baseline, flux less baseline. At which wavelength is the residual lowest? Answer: 6866.0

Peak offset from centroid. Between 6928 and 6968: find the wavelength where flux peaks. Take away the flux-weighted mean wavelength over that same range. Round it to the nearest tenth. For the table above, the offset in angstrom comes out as 13.9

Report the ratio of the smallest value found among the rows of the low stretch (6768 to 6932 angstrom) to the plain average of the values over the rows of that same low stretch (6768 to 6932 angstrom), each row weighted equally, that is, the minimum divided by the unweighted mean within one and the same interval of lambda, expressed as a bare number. 0.94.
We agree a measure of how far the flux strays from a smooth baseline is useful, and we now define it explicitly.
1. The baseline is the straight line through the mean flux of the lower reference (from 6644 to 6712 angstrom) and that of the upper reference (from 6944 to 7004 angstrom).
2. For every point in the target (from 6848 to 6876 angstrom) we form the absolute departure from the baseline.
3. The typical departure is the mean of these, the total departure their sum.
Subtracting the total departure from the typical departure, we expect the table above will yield -2.7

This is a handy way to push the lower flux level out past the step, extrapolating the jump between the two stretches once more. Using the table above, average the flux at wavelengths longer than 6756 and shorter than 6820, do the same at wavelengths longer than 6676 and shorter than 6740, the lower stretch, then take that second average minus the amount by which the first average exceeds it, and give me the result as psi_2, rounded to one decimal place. 9.5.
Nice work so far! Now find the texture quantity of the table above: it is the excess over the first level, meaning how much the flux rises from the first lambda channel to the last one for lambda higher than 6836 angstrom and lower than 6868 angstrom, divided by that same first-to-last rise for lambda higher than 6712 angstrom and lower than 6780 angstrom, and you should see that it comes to 1.7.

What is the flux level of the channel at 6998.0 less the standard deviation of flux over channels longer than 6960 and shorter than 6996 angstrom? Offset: 9.23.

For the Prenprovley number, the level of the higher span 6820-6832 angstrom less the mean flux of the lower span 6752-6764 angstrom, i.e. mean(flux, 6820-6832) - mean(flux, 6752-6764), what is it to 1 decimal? 0.6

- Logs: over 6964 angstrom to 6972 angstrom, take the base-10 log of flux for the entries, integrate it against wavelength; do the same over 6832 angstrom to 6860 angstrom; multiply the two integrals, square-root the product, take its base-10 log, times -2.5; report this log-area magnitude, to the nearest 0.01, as -2.93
